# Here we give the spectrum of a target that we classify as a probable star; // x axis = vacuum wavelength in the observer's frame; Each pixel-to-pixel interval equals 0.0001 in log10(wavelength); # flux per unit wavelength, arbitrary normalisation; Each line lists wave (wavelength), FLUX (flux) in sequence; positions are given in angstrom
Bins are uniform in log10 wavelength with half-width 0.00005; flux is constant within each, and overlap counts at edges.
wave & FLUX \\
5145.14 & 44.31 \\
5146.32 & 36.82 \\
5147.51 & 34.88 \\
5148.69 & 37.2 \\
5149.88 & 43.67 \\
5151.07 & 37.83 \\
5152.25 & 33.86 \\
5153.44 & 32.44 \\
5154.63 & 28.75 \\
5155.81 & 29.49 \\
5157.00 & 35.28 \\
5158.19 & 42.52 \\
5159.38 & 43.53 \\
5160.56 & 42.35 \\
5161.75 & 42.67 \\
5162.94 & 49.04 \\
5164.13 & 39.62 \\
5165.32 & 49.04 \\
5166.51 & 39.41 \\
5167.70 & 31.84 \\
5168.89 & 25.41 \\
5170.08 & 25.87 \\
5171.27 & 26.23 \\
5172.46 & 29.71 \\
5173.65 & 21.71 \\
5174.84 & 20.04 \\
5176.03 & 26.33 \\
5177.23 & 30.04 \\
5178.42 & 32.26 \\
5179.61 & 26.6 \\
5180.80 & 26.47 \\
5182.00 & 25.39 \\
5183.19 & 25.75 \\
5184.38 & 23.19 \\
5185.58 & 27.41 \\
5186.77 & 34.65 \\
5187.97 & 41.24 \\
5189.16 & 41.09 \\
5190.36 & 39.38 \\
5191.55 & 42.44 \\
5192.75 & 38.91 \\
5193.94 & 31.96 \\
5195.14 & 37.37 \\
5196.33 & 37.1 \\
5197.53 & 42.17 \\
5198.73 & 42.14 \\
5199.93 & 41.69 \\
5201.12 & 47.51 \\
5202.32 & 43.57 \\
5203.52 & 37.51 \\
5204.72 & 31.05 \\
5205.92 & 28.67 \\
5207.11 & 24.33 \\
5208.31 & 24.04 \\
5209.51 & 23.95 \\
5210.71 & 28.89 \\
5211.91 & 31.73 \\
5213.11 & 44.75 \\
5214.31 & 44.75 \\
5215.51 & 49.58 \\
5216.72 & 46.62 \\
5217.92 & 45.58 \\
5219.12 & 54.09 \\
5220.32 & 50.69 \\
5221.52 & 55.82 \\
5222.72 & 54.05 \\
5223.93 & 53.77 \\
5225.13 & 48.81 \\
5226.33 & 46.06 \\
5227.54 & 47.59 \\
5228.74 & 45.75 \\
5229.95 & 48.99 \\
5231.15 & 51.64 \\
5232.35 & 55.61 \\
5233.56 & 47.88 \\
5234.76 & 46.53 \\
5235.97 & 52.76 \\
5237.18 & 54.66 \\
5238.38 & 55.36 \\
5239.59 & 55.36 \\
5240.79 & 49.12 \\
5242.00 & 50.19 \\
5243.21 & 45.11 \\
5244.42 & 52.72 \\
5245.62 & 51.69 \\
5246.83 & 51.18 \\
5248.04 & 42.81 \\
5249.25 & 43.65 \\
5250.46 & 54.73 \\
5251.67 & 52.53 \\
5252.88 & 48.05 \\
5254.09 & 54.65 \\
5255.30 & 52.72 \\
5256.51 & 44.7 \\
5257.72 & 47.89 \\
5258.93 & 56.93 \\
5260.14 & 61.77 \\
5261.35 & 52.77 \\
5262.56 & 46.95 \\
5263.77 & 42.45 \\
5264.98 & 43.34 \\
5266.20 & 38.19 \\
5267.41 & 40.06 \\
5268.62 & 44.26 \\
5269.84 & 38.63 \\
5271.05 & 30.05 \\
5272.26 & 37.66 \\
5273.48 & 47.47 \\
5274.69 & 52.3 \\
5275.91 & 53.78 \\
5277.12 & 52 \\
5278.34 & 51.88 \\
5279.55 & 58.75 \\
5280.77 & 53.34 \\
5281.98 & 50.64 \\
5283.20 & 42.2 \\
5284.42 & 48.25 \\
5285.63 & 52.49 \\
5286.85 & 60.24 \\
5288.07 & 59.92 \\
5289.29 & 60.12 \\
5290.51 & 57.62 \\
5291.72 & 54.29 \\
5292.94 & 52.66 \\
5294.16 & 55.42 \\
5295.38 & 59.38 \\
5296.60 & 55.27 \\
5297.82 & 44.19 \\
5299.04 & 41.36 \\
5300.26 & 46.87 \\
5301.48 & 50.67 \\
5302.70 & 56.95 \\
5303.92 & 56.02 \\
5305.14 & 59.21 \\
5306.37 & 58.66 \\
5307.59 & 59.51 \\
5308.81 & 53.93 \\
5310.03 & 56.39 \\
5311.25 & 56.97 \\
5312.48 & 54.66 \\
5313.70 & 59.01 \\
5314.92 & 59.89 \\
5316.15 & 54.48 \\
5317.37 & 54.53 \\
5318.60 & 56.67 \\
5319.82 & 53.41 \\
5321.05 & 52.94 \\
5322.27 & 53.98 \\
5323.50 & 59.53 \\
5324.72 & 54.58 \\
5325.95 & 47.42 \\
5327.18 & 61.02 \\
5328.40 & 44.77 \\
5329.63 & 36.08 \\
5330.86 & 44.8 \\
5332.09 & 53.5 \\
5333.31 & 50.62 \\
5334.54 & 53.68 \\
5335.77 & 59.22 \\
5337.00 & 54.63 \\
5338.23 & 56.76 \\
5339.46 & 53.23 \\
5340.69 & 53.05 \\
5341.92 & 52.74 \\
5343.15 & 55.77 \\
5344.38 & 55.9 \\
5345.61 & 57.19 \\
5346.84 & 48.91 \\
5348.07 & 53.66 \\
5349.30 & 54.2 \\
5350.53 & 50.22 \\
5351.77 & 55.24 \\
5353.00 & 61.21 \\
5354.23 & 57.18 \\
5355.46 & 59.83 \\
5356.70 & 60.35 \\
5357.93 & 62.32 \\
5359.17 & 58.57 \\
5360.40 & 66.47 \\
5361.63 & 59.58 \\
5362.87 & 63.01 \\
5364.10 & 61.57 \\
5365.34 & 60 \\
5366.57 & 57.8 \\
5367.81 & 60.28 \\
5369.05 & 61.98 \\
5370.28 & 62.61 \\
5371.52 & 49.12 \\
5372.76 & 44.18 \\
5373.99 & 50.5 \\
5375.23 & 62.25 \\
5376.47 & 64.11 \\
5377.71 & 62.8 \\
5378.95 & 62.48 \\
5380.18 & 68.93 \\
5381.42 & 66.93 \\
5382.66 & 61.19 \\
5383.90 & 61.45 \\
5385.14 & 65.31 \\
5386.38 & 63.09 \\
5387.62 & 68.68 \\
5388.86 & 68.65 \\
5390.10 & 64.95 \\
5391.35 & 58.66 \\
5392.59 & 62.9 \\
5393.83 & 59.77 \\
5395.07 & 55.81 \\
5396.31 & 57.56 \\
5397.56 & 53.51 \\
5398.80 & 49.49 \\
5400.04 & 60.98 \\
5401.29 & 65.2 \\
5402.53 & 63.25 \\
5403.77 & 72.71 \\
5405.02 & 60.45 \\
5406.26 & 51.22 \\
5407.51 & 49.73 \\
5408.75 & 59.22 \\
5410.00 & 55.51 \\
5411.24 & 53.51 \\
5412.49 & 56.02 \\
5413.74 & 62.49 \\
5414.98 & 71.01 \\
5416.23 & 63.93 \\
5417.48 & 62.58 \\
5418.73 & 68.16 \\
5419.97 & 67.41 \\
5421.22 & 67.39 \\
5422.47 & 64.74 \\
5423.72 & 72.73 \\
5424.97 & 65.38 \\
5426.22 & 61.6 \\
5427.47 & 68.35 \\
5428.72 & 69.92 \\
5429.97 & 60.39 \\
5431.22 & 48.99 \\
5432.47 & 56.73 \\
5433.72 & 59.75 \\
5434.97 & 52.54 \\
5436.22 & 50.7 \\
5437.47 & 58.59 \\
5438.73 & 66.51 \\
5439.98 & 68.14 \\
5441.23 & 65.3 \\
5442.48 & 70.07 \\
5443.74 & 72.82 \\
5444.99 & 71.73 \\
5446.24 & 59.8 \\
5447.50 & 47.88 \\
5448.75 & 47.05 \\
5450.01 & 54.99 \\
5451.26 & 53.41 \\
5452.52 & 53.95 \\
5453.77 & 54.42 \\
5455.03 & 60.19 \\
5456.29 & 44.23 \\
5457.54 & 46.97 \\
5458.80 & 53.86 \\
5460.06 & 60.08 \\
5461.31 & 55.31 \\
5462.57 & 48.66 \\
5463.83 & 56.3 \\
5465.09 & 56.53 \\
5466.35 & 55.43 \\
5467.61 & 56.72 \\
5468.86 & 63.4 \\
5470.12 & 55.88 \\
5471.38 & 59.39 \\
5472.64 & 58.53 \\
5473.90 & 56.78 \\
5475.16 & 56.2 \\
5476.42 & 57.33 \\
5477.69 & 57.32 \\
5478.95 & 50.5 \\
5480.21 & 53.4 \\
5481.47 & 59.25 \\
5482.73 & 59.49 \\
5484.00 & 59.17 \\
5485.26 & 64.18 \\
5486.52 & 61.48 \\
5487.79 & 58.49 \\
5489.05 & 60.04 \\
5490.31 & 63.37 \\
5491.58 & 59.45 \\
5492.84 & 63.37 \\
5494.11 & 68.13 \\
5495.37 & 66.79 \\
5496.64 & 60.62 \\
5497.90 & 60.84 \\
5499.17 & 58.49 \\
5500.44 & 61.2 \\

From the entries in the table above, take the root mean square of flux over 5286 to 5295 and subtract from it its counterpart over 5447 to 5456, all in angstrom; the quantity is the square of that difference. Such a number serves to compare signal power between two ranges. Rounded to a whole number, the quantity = 16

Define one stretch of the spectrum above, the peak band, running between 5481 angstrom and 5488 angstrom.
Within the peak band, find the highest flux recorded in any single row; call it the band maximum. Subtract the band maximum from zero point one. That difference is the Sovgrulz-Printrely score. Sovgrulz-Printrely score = -64.1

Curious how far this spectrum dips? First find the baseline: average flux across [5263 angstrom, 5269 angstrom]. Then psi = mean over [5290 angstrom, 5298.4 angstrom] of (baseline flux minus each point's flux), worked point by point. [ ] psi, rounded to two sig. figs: -12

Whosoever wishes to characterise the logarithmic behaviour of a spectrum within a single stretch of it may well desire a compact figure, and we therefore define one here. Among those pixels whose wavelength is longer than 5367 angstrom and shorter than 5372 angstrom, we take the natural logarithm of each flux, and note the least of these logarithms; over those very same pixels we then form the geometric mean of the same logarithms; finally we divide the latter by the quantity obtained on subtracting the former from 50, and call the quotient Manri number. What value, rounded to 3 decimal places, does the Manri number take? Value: 0.088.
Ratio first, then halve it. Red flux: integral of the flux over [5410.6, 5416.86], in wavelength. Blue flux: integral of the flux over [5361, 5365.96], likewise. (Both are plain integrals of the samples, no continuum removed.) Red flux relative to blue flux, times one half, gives 0.63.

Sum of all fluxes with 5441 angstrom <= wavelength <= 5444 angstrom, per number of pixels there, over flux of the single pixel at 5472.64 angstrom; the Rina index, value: 1.2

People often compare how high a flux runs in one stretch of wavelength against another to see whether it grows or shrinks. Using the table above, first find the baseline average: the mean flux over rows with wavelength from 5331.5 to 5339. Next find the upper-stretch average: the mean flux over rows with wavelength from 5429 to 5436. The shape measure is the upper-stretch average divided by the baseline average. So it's 1.0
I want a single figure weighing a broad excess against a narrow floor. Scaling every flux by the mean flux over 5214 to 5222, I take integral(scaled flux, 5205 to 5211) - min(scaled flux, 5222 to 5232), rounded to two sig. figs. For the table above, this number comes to 2.2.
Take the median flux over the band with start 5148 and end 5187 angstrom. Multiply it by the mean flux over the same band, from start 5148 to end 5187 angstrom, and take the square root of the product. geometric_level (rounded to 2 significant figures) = 32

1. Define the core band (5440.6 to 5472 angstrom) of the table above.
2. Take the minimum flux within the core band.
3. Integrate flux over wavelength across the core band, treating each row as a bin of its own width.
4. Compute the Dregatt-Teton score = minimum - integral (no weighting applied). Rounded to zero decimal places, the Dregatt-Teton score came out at -1745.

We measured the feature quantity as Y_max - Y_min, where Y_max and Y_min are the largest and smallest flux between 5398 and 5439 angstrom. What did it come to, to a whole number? 24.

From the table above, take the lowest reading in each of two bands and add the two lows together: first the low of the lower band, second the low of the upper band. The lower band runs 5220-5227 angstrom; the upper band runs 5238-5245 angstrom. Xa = 91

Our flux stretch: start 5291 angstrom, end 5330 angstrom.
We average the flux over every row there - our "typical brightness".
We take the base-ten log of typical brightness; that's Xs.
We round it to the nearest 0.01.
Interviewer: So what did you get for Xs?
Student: 1.73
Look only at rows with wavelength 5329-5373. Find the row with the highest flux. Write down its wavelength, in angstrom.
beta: 5360.40 angstrom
